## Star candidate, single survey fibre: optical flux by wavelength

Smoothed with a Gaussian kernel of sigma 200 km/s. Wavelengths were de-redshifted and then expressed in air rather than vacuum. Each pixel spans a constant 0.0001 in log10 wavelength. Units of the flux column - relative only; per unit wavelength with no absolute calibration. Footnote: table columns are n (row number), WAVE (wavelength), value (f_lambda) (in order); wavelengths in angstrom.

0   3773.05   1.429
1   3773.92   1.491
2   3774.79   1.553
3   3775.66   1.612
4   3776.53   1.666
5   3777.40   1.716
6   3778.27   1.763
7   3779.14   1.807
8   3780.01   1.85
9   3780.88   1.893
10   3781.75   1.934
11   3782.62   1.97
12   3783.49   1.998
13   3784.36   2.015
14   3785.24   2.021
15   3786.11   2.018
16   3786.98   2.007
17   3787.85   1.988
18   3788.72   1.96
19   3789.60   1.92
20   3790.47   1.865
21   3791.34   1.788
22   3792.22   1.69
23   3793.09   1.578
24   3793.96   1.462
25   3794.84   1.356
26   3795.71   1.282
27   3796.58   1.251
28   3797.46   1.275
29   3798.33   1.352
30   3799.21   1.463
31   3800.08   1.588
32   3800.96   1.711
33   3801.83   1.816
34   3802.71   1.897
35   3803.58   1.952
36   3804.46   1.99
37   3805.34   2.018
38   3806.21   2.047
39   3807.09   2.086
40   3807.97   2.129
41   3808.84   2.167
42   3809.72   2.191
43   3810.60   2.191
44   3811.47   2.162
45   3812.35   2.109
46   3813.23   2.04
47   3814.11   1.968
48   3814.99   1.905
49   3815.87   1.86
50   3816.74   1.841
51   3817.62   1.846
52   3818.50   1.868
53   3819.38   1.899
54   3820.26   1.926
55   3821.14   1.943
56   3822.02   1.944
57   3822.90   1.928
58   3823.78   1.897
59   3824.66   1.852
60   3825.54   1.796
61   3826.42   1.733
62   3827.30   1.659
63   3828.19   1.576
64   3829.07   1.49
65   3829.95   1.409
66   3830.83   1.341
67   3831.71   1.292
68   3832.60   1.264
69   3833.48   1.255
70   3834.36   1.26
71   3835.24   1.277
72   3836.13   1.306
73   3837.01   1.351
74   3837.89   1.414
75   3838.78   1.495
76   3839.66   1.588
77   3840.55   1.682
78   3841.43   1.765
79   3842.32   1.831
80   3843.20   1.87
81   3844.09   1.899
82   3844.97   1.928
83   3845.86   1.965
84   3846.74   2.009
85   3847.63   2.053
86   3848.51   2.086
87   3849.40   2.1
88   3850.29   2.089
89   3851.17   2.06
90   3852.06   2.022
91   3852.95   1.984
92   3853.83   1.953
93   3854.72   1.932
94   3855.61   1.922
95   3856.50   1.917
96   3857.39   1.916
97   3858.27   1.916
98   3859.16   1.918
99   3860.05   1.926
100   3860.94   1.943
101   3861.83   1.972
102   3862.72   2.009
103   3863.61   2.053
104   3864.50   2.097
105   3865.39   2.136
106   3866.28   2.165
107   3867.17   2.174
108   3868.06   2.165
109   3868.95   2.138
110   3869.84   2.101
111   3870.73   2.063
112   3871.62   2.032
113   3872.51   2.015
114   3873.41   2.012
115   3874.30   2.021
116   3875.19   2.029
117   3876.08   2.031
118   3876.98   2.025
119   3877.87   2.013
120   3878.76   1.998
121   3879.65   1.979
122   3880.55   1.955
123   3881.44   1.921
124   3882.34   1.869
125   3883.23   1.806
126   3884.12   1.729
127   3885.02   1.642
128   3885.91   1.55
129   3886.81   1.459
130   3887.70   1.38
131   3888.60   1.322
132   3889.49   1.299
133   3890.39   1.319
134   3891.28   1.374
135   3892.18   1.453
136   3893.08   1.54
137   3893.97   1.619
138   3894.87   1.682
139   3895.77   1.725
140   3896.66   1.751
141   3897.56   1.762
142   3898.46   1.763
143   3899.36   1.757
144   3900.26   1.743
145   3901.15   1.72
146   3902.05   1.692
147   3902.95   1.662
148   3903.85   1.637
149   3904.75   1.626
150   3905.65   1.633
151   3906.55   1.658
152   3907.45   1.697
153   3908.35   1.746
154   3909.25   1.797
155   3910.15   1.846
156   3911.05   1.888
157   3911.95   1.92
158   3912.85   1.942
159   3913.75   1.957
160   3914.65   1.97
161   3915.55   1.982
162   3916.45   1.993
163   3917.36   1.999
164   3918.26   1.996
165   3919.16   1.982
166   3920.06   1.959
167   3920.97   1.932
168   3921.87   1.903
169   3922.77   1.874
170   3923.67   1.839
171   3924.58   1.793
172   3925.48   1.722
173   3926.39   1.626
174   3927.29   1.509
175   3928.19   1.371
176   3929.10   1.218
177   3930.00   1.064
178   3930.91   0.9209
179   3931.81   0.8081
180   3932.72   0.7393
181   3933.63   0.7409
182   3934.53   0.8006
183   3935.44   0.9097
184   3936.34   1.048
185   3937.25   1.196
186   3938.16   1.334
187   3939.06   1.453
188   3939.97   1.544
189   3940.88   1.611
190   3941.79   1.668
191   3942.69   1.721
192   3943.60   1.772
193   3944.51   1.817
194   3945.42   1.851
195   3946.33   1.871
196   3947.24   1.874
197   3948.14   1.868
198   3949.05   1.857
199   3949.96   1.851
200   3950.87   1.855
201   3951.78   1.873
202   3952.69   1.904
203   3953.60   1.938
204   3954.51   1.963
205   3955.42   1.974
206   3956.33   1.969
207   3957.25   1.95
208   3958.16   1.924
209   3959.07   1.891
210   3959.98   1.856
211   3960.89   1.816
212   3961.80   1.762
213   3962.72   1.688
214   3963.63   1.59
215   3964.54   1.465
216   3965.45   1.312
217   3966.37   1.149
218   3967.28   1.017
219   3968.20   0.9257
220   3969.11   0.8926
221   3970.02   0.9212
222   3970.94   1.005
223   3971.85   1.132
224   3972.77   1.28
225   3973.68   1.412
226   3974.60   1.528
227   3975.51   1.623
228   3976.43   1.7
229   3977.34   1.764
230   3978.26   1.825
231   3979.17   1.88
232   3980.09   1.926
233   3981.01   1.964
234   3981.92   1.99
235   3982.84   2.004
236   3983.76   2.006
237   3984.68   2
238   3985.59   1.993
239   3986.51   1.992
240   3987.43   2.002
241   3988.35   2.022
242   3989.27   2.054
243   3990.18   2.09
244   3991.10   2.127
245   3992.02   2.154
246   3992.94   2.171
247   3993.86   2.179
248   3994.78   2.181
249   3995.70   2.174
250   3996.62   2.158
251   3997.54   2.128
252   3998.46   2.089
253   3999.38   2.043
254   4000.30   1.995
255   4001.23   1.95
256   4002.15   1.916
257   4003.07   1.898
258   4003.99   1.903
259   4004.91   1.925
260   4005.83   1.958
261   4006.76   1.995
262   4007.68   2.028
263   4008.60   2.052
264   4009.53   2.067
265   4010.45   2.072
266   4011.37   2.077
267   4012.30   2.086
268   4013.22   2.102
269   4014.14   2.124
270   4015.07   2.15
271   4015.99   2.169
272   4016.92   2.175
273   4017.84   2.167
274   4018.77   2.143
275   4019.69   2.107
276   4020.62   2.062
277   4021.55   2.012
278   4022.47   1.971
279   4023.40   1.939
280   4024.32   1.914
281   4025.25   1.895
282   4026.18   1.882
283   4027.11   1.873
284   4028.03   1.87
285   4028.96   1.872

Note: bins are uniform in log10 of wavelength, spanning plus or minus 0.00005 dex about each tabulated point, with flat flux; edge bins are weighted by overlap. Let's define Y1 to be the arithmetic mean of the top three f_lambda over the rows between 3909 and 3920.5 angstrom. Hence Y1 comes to 2.00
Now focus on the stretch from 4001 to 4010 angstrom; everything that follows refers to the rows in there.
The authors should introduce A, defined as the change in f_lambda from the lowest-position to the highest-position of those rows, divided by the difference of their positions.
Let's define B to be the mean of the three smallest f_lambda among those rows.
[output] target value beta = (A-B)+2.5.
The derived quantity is 0.61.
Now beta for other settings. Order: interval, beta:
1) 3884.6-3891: 1.13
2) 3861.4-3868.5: 0.52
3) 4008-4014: 0.45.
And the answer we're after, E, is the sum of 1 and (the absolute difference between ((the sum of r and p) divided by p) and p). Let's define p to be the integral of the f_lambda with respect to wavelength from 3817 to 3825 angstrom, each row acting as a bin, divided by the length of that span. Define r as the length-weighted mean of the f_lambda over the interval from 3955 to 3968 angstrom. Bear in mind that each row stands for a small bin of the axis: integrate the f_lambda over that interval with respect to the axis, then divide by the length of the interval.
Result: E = 1.0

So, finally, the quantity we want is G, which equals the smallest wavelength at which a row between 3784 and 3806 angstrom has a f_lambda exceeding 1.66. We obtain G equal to 3784.36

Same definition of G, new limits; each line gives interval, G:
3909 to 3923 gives 3909.25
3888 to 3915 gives 3894.87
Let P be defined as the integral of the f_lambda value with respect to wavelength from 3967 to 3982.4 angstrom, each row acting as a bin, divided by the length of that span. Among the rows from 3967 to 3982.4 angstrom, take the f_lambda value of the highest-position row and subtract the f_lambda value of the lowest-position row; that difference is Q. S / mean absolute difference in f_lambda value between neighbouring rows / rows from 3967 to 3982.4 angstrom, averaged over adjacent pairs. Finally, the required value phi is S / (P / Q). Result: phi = 0.051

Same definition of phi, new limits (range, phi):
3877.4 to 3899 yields -0.008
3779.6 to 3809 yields 0.010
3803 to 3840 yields -0.009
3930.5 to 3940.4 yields 0.059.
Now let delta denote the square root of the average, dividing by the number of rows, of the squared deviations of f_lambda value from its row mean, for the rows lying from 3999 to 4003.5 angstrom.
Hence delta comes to 0.053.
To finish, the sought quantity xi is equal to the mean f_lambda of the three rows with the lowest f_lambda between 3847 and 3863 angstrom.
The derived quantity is 1.9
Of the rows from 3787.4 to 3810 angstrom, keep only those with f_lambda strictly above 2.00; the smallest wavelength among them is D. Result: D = 3805.34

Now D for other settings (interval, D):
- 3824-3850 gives 3846.74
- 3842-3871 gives 3846.74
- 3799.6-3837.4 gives 3805.34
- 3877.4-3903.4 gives 3877.87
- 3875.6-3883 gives 3876.08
